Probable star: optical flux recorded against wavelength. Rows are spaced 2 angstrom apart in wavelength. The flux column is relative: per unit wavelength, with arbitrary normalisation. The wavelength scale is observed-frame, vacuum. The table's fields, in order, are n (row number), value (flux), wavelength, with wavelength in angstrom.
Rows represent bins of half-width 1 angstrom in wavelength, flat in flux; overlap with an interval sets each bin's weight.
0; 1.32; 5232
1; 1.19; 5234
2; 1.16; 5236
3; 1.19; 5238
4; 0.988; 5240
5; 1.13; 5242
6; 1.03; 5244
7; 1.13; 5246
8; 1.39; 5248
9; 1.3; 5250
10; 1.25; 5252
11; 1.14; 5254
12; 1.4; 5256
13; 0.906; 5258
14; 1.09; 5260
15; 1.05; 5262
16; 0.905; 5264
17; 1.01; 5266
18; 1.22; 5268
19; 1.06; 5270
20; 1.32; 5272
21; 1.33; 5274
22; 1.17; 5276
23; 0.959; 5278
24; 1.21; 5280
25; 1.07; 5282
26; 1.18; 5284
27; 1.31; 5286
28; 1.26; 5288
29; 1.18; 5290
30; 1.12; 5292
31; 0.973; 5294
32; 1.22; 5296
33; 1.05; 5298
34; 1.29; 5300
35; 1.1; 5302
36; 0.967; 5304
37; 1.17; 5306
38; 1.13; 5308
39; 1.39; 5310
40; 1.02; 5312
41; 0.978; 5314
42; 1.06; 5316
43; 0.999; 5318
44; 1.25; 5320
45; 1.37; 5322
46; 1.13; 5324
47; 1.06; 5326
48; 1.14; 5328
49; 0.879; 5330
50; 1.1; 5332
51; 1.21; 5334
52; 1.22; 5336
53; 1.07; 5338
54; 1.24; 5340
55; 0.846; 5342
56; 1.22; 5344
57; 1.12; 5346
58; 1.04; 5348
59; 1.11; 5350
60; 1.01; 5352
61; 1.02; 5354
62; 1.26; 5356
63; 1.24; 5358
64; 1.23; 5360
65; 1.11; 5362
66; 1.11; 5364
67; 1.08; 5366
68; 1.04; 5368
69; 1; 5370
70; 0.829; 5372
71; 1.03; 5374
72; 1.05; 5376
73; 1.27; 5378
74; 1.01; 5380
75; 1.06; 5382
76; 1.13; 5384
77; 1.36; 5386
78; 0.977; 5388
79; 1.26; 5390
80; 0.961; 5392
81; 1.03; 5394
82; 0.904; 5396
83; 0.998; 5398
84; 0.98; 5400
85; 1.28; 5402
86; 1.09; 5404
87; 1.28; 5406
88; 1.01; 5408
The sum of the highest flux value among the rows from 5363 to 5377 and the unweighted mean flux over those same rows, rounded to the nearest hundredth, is 2.13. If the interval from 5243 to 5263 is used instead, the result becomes 2.57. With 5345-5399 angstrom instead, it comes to 2.44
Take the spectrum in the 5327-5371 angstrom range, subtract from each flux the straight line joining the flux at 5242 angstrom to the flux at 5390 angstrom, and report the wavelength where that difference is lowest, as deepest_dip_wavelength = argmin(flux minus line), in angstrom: 5342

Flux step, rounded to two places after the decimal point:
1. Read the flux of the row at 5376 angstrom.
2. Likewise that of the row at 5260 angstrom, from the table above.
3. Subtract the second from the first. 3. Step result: -0.04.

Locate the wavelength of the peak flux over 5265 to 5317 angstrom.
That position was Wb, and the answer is 5310 angstrom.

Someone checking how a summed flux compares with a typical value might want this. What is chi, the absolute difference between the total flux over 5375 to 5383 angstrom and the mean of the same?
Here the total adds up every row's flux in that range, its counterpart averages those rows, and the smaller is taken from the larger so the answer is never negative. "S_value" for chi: 3.29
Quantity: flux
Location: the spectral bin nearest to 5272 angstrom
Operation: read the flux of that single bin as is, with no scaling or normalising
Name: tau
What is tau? 1.32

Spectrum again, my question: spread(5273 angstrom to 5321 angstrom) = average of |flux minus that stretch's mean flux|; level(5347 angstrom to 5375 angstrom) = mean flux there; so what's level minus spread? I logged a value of 0.97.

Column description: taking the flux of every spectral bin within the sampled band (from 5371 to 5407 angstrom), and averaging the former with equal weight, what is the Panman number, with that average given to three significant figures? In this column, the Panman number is 1.08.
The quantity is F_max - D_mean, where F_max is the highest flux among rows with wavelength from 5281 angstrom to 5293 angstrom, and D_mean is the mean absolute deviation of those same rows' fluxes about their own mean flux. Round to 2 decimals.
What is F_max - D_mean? 1.24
